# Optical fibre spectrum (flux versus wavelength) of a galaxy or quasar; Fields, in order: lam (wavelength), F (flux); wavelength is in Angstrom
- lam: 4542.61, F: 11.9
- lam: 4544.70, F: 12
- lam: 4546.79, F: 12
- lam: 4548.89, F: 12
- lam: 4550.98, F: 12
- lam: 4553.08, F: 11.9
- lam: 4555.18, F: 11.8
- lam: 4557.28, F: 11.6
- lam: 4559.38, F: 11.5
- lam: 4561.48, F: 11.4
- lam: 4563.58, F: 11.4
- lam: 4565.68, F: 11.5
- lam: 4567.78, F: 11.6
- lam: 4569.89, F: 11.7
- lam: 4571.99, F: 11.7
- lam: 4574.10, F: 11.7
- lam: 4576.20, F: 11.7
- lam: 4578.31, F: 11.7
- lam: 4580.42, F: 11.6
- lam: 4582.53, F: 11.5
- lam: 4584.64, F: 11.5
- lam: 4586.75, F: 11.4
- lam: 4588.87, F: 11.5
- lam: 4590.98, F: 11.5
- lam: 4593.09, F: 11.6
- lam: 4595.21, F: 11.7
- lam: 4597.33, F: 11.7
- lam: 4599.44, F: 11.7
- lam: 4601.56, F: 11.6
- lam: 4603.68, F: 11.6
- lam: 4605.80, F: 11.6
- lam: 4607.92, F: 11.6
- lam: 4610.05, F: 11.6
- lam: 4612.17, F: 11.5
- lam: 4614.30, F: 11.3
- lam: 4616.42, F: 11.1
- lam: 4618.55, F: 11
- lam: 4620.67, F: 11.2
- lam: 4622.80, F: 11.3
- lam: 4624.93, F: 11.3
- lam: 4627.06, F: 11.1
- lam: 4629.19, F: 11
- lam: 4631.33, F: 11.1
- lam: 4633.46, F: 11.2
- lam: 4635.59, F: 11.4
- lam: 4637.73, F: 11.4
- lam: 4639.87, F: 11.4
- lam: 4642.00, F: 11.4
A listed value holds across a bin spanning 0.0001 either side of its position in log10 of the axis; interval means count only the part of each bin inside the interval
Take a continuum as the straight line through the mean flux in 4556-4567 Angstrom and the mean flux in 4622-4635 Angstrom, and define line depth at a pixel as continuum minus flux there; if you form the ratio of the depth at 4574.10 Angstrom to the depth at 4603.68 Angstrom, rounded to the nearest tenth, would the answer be 0.9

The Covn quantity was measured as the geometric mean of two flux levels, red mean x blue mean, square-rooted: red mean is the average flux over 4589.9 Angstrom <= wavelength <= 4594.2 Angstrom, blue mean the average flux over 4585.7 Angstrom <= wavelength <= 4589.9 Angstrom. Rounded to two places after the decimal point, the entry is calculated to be 11.50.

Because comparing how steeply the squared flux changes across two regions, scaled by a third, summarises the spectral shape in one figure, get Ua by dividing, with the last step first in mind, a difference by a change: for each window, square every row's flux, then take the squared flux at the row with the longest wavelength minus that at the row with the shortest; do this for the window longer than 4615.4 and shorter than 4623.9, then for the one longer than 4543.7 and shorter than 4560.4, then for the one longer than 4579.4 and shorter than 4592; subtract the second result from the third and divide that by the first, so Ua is 2.1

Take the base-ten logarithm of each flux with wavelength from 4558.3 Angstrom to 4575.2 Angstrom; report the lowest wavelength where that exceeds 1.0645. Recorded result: 4569.89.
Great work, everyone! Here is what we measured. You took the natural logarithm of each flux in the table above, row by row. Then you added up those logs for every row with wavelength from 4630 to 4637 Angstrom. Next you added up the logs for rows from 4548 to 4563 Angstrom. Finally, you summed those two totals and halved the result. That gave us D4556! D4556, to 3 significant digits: 12.2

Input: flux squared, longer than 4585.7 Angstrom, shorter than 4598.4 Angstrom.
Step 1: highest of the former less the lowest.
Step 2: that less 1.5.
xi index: 5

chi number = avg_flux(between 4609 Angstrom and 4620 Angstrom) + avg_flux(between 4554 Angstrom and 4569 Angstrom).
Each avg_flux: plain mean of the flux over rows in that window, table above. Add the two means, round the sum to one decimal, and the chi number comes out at 22.8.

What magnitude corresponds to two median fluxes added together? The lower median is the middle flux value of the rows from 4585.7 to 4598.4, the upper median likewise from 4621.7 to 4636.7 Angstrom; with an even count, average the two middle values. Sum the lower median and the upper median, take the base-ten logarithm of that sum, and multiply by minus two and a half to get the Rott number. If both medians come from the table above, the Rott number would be -3.39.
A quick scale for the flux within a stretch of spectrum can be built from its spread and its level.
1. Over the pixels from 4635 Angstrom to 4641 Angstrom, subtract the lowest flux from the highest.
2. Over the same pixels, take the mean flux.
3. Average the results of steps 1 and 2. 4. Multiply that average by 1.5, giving 8.55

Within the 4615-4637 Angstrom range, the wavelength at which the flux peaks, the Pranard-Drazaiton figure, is 4635.59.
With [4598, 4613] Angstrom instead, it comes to 4599.44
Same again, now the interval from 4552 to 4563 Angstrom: 4553.08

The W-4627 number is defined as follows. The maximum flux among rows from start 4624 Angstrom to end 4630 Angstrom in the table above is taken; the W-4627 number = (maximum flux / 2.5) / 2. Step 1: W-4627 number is 2.26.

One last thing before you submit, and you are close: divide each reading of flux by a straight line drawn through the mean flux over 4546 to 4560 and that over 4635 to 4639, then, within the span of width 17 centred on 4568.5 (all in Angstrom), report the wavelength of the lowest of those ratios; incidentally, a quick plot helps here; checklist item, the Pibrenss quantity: 4561.48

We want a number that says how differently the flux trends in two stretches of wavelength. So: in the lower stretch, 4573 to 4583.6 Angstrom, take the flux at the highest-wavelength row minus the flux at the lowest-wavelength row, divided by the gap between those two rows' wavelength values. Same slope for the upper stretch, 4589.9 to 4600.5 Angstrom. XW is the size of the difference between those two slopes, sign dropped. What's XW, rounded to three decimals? 0.047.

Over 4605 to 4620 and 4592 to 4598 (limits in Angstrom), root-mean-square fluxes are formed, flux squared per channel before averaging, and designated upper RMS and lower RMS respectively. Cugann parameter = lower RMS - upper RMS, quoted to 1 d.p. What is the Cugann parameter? 0.3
